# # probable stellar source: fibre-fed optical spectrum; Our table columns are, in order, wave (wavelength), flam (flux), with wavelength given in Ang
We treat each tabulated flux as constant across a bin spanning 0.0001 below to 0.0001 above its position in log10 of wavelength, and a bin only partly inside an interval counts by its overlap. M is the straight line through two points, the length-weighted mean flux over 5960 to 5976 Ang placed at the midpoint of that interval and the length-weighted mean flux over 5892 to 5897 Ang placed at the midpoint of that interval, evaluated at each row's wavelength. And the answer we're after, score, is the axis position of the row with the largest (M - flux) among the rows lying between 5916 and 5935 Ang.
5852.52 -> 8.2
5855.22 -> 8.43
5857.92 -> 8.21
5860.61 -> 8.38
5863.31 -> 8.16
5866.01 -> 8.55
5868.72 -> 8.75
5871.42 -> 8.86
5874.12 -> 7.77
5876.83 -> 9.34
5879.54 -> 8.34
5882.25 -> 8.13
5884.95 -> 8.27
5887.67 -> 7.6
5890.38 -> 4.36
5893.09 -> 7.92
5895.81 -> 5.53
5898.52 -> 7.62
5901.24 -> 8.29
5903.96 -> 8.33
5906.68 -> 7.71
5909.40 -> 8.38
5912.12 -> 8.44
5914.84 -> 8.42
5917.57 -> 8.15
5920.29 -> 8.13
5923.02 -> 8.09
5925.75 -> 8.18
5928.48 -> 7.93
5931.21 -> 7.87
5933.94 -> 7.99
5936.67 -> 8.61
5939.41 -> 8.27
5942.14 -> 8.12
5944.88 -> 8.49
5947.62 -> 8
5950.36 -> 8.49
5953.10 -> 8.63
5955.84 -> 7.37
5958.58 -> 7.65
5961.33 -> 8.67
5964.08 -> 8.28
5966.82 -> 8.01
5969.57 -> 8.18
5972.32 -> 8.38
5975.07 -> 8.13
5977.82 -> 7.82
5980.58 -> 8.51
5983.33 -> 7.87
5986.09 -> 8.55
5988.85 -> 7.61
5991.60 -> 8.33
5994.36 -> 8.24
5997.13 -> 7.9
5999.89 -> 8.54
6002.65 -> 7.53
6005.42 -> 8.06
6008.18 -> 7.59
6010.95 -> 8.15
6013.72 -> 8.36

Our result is 5931.21 Ang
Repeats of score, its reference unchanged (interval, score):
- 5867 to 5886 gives 5874.12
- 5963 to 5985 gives 5983.33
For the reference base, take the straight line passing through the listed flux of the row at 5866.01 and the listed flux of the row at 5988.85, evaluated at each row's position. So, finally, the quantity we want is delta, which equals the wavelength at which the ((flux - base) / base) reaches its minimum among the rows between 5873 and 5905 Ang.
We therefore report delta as 5890.38 Ang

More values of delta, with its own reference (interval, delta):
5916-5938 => 5931.21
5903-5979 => 5906.68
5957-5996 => 5958.58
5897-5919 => 5898.52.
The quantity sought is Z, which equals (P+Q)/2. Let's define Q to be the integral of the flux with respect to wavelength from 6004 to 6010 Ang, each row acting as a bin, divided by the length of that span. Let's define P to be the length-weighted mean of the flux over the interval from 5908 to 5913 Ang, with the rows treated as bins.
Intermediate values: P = 8.4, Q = 7.85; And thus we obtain 8.13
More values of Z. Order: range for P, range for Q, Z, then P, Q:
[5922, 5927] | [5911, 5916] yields 8.28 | 8.1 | 8.44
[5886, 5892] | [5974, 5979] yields 7.08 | 6.2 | 7.98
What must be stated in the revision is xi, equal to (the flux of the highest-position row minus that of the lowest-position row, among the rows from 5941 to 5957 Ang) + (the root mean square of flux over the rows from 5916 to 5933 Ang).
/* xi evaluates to 7.3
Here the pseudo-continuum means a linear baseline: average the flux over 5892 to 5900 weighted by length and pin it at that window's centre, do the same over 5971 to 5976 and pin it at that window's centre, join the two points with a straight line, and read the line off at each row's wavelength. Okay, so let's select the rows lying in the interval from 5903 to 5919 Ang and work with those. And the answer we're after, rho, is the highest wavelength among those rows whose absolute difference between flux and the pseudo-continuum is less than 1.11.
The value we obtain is 5917.57 Ang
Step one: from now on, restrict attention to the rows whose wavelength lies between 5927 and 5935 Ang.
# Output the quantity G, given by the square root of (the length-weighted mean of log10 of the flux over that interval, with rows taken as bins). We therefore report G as 0.948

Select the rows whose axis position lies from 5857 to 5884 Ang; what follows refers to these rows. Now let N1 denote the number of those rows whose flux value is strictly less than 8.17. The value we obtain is 3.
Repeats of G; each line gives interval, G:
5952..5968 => 0.953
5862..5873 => 0.966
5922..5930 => 0.952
